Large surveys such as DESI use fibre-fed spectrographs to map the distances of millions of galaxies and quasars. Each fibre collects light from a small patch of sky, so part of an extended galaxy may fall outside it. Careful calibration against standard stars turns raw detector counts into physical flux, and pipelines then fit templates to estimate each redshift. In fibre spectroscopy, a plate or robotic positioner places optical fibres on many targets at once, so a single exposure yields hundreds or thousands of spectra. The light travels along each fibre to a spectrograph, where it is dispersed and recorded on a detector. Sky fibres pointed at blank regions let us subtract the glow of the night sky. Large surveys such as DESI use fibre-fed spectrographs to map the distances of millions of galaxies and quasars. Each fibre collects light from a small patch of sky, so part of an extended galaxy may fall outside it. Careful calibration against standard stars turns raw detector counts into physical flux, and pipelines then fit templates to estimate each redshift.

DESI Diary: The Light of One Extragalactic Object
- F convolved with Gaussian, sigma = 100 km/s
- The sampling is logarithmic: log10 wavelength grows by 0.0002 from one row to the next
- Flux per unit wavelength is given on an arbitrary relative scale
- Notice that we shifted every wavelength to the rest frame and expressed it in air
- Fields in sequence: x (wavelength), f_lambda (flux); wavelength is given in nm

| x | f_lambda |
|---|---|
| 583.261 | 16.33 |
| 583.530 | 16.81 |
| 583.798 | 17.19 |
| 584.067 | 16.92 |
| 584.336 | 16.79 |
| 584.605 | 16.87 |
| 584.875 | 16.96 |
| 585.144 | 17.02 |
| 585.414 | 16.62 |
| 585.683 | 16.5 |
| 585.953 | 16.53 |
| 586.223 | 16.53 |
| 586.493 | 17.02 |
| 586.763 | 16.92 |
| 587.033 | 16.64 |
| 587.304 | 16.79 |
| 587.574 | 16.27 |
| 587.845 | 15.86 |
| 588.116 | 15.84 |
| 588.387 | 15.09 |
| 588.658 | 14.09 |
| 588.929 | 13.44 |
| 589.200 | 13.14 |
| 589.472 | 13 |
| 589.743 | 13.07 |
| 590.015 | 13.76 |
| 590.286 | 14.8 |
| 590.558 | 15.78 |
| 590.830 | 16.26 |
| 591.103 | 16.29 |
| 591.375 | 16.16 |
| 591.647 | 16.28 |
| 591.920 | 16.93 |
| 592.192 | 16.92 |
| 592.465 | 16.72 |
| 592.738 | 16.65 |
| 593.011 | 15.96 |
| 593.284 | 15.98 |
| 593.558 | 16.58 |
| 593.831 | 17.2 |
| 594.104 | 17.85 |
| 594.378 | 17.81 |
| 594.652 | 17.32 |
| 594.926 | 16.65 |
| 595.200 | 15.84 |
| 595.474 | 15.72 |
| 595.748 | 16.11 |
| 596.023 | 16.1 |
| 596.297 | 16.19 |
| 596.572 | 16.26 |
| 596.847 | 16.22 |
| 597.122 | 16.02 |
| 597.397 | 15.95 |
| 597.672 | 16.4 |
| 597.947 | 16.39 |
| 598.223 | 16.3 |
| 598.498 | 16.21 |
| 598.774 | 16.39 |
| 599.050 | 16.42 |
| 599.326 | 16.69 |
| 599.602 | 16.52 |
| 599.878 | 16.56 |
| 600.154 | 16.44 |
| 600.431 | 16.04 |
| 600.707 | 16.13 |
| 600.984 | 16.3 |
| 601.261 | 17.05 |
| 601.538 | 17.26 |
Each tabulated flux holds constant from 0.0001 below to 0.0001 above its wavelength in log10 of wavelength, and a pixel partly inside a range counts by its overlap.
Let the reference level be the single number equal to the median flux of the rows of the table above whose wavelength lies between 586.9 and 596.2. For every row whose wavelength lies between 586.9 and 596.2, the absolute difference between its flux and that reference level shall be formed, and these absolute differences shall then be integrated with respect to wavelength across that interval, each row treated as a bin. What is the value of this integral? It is 8.6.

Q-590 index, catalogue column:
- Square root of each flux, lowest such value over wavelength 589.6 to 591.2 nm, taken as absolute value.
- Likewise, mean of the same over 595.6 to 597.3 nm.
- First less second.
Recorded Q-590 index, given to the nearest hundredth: -0.40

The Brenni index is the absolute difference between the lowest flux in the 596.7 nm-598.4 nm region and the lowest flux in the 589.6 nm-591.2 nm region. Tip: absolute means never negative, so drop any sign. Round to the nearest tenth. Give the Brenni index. 2.9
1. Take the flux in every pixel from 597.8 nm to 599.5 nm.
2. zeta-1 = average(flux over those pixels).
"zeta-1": 16.4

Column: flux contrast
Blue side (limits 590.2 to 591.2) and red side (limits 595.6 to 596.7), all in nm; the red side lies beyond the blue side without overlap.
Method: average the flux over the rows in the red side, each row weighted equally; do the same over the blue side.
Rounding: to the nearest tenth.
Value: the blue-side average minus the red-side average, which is -0.4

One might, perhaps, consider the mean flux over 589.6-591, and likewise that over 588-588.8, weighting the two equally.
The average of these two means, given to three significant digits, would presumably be 14.9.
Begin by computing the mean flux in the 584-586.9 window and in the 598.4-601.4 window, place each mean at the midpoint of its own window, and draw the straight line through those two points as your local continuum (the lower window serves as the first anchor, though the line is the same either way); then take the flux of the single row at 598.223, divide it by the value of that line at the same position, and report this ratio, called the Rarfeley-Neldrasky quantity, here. 0.99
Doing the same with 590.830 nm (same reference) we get 0.98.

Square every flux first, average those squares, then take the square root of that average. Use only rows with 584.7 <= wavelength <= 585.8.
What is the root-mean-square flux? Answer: 16.8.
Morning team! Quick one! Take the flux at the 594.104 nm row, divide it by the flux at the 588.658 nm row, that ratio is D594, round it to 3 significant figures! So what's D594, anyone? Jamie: 1.27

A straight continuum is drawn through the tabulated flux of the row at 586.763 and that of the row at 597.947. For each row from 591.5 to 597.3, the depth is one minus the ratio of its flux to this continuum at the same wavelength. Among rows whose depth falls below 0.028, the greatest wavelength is 597.122 nm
